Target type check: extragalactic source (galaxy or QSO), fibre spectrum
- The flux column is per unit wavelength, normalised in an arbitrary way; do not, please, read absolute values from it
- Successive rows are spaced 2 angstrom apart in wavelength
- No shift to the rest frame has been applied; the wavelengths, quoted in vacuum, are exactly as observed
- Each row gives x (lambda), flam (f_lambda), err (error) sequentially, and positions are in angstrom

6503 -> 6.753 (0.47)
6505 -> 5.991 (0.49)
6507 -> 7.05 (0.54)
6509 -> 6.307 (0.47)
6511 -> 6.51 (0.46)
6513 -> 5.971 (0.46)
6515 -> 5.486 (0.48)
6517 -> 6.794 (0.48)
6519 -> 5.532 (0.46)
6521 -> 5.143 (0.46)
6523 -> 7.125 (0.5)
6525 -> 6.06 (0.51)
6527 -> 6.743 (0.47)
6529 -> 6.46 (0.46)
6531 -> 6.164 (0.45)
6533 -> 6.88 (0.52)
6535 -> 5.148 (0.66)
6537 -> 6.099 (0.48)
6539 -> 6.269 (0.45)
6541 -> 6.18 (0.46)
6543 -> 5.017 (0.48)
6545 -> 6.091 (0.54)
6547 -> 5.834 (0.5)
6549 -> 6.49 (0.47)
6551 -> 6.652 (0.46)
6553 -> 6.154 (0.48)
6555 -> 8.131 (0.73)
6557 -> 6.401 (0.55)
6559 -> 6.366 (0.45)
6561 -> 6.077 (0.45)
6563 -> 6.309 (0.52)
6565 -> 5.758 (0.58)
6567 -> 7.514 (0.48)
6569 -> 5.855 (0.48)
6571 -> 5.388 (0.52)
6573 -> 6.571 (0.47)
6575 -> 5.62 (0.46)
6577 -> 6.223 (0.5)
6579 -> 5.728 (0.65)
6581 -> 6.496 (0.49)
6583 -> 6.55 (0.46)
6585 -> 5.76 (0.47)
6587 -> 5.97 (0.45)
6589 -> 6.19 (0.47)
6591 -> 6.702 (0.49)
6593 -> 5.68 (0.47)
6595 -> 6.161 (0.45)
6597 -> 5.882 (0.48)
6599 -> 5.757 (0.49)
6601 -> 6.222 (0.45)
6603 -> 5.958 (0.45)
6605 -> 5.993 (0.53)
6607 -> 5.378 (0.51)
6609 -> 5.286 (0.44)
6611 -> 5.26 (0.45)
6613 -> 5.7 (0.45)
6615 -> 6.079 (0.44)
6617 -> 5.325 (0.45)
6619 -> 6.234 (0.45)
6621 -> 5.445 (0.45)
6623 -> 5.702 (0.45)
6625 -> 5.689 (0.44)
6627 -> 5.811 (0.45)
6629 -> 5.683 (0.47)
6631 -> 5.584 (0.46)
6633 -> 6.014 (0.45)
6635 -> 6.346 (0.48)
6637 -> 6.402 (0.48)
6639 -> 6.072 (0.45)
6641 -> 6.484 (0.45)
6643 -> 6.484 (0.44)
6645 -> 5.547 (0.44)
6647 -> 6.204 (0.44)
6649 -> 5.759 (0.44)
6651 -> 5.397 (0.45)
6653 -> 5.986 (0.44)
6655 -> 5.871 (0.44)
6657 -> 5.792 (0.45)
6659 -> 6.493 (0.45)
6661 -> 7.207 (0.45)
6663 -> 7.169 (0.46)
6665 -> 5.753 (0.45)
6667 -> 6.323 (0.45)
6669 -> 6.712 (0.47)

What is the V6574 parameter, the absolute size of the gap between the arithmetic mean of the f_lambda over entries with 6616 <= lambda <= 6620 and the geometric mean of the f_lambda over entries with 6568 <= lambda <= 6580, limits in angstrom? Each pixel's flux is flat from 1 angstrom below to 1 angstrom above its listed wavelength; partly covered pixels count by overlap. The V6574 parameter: 0.11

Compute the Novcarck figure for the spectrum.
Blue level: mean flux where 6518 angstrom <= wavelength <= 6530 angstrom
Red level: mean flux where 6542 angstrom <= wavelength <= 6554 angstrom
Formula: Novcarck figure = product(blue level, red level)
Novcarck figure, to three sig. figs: 37.3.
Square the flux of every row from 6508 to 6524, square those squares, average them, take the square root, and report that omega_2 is 38.6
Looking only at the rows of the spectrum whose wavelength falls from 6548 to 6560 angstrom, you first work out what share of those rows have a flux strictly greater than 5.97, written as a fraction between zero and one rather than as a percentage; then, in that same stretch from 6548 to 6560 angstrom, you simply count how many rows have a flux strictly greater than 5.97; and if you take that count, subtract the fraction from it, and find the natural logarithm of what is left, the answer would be 1.61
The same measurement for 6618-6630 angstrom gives -0.18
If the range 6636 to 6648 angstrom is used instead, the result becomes 1.43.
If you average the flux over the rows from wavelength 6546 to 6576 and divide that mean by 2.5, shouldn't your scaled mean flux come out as 2.54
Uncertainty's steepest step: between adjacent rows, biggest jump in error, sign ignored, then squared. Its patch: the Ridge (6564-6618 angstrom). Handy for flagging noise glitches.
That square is 0.0256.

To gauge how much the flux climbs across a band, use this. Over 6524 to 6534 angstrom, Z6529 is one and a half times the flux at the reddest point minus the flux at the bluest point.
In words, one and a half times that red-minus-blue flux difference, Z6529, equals 1.2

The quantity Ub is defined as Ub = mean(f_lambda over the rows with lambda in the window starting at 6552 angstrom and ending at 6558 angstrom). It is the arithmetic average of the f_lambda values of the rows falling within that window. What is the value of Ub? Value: 6.9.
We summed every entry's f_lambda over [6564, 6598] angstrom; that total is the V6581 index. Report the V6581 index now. 104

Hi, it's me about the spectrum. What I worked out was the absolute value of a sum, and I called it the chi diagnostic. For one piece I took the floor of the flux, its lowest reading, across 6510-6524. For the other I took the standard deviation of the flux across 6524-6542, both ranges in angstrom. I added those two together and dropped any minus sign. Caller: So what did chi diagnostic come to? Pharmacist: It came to 5.6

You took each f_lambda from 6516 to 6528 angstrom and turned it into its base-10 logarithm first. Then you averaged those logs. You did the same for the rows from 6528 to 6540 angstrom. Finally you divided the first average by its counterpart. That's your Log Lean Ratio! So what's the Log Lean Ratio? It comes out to 1.00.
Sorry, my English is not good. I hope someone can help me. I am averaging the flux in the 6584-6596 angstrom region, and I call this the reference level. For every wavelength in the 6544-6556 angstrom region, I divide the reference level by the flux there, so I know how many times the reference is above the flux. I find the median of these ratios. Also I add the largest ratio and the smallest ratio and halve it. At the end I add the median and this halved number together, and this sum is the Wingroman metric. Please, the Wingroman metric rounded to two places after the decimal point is 1.86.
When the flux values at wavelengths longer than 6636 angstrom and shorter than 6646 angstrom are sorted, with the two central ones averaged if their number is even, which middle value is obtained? 6.40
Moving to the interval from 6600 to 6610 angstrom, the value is 5.96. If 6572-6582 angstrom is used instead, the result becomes 6.22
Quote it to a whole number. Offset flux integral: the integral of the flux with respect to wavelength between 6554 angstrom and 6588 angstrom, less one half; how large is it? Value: 213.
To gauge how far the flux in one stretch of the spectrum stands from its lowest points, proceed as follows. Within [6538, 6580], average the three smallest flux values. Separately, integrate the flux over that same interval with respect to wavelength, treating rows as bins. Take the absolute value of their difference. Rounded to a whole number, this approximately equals 256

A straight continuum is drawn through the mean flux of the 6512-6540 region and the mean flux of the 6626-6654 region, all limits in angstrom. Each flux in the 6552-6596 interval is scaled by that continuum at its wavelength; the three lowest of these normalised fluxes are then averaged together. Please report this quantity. 0.917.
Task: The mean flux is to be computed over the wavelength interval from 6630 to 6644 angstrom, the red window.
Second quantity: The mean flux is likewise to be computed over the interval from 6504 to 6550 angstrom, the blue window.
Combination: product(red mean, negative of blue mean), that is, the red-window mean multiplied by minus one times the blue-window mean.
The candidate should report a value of -38.1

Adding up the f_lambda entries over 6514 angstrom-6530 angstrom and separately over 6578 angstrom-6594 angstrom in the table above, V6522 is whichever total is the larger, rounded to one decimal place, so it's 49.3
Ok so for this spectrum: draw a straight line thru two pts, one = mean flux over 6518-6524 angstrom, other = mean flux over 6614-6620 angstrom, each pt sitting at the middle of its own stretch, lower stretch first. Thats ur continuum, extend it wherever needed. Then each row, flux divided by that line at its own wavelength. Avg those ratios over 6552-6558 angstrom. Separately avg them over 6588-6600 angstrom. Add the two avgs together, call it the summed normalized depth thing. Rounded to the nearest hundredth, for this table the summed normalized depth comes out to 2.19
